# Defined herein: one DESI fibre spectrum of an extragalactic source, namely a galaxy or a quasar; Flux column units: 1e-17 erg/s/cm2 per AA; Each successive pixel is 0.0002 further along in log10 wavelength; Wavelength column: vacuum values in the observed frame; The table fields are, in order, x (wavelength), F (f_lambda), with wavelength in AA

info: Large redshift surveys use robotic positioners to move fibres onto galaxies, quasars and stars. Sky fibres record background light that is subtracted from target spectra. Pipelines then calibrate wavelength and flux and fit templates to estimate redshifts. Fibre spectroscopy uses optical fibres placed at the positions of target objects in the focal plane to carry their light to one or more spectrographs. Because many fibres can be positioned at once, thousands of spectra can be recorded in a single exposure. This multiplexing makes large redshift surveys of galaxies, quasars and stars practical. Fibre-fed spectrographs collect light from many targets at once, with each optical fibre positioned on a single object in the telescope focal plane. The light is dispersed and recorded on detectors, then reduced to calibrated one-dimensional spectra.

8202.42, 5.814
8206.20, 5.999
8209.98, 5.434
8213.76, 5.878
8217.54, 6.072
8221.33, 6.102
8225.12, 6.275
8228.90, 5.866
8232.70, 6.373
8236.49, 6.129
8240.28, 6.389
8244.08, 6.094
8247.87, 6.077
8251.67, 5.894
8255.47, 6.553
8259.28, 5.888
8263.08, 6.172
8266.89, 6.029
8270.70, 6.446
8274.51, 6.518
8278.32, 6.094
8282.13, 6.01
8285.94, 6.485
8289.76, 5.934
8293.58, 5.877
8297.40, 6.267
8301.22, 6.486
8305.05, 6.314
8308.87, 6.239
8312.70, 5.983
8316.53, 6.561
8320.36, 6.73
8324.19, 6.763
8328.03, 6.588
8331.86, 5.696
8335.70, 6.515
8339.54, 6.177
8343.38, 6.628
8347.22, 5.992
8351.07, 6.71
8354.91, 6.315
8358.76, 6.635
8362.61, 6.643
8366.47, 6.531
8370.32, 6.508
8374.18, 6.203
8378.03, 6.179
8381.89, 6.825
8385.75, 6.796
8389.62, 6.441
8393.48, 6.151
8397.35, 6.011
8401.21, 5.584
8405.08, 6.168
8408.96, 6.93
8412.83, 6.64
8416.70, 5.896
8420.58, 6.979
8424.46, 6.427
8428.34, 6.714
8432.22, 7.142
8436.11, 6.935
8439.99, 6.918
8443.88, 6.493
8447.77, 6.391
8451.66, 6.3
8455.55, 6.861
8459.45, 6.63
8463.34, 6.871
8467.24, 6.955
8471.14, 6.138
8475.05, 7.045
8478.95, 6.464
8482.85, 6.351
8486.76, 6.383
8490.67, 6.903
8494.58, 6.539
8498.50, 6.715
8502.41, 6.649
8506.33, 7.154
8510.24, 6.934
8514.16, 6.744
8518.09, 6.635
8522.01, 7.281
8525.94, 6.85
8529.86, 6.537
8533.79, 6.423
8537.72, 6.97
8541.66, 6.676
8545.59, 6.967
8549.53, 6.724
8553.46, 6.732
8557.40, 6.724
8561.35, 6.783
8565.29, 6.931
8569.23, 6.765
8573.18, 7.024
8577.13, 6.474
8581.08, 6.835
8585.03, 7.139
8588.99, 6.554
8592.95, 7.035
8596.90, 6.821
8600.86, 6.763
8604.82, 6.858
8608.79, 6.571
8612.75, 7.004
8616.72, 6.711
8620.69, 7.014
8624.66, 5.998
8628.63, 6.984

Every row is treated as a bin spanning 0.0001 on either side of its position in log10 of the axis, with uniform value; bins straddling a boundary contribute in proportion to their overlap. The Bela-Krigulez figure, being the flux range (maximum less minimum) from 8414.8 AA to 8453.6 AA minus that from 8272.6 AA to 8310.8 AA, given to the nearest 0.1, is 0.6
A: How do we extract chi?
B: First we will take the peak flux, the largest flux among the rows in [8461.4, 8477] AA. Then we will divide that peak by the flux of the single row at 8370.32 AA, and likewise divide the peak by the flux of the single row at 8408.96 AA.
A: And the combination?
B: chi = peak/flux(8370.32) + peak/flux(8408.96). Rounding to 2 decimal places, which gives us 2.10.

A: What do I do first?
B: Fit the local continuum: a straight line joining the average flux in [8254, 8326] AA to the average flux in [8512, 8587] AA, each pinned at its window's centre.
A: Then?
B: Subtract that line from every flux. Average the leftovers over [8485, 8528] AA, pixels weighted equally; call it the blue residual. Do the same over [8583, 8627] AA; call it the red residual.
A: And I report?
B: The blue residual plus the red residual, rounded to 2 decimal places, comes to -0.06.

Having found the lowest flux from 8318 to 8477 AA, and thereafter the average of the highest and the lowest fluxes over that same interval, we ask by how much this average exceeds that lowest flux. 0.8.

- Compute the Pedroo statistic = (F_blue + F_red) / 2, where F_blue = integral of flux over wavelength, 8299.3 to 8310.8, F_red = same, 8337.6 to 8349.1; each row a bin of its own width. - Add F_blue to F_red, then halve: 73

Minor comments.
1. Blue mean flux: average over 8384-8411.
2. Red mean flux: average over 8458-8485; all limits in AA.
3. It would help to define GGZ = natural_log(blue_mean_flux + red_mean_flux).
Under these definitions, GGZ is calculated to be 2.560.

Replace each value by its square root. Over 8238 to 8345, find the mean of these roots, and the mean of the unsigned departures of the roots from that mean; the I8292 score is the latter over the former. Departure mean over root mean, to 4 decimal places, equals 0.0202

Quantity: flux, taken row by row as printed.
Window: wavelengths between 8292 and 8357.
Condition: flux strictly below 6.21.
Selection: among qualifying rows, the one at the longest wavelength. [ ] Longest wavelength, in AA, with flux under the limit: 8347.22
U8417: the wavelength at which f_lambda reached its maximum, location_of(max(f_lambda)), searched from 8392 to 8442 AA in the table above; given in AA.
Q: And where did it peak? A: 8432.22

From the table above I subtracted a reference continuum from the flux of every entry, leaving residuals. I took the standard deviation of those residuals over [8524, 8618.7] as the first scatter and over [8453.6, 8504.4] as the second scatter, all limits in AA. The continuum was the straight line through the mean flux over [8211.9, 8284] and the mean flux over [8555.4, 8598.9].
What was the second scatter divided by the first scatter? 1.5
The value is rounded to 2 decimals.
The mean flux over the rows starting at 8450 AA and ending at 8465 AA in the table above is 6.67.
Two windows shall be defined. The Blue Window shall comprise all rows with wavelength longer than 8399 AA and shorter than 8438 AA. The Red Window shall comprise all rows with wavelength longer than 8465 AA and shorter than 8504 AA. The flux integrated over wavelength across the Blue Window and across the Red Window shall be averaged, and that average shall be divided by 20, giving 12.8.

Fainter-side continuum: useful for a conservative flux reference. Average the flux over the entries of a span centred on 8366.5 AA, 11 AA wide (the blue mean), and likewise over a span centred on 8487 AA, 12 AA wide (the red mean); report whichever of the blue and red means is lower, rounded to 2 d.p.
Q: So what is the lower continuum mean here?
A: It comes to 6.55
